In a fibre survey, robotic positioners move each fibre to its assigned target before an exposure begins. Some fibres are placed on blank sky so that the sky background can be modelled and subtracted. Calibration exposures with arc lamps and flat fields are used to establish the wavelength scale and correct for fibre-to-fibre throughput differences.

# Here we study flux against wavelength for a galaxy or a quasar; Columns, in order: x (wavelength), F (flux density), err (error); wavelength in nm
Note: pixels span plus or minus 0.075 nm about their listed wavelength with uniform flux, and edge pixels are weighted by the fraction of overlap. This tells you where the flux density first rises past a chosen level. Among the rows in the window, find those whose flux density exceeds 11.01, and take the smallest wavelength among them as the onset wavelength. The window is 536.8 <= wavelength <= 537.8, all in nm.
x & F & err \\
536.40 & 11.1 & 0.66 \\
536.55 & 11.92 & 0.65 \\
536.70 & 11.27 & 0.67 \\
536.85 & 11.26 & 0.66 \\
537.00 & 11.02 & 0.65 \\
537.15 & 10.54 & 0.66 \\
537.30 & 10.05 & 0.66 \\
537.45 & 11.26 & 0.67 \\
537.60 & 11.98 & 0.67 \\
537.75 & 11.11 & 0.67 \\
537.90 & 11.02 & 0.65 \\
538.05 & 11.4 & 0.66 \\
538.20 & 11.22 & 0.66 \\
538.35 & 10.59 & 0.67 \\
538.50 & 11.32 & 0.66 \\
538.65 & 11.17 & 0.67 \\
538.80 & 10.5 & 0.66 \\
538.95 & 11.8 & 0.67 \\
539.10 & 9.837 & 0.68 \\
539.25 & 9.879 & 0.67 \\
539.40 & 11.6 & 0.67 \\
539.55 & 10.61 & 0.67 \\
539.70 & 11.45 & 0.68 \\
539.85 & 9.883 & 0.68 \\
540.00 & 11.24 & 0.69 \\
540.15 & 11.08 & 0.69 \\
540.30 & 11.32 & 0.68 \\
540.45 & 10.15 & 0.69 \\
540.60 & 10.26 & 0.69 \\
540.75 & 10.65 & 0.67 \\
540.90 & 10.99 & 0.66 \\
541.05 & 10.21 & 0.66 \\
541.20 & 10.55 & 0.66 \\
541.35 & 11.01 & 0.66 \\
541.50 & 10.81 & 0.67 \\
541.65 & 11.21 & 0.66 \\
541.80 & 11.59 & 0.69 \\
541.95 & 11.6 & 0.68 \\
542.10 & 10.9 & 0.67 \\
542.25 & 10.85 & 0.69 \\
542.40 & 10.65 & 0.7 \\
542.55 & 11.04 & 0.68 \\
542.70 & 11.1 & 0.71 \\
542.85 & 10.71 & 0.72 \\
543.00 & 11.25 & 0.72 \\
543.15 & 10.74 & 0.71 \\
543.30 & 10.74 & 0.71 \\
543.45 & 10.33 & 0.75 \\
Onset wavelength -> 536.85 nm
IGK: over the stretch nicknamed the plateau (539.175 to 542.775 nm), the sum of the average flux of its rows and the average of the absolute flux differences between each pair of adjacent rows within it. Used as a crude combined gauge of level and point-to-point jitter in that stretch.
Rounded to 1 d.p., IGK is 11.4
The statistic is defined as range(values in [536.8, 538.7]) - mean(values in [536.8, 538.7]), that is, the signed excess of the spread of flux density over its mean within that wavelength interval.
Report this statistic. -9.1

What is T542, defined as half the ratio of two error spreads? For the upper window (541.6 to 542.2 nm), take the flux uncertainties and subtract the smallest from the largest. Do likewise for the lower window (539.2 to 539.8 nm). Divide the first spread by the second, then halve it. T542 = 1.50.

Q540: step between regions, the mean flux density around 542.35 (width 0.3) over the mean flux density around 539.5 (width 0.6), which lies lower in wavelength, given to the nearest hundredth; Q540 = 0.99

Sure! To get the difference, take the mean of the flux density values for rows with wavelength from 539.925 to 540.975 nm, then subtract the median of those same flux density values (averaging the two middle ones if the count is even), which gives -0.18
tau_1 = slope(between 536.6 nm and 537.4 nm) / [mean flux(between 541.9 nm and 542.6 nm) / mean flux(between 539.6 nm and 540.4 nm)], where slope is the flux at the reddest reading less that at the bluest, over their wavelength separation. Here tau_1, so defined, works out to -2.0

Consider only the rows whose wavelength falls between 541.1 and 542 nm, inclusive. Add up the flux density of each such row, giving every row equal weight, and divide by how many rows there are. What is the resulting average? 11.1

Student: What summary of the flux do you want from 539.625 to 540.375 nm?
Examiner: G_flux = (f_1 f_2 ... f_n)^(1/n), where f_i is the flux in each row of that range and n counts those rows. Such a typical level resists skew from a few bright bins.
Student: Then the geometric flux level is 11.0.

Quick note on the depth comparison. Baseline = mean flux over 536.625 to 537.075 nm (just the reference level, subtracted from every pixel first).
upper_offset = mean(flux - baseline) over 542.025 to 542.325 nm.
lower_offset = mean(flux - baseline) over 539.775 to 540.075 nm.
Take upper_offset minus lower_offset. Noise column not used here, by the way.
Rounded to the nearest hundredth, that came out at 0.31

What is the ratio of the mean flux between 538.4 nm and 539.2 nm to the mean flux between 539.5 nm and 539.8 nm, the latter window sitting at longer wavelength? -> 0.99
